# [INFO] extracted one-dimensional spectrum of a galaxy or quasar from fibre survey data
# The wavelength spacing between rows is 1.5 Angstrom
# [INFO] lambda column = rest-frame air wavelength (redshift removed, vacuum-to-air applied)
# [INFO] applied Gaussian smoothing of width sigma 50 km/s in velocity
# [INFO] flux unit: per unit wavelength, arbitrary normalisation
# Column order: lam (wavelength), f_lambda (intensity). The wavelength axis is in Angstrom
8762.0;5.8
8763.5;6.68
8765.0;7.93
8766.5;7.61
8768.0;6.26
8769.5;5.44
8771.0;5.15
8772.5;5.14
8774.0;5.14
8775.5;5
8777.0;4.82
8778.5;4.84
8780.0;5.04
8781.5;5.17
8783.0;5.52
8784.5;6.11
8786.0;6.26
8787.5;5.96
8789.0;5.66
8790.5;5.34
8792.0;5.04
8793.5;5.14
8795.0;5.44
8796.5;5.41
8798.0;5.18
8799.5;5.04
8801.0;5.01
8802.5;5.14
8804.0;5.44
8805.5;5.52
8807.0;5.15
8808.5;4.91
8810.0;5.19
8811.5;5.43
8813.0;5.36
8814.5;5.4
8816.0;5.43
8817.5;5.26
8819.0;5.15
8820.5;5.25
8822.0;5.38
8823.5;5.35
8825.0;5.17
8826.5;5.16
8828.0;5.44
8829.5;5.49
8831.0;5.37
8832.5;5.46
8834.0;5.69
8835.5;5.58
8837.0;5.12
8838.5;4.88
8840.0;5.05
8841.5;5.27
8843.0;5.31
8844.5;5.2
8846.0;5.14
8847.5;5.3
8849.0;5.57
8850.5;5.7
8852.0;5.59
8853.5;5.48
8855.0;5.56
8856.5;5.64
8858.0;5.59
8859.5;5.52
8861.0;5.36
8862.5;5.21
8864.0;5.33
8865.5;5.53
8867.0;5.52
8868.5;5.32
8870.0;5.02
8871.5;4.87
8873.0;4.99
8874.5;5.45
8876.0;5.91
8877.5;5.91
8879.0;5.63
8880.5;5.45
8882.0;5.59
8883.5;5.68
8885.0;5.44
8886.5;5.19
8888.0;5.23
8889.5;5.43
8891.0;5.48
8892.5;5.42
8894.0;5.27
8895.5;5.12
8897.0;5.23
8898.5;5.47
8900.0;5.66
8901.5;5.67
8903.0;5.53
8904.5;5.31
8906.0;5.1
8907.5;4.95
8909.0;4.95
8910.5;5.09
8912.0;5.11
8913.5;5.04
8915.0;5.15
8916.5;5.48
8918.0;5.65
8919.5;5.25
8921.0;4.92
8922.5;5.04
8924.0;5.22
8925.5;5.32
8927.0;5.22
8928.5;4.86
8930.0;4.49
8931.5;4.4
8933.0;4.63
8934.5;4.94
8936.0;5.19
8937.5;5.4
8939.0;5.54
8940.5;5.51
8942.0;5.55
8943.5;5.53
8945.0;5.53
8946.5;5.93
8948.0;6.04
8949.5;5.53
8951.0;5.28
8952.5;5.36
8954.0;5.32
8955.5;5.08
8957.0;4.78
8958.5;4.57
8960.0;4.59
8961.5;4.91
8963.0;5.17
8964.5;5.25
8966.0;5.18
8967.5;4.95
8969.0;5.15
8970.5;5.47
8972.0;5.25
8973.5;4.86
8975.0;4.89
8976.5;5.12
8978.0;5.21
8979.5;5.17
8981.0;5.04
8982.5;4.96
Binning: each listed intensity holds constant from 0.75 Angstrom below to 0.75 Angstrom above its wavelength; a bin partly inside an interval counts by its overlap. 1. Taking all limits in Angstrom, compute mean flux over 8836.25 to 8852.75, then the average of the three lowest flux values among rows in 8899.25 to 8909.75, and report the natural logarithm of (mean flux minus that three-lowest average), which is -1.3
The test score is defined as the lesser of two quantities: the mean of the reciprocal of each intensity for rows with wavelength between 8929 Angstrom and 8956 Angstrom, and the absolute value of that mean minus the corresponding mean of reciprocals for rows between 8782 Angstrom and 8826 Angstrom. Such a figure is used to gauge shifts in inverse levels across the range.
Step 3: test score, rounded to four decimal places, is 0.0034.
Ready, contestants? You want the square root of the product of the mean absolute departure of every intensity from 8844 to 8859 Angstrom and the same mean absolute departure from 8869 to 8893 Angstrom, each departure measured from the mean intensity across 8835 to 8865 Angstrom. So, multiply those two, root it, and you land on 0.220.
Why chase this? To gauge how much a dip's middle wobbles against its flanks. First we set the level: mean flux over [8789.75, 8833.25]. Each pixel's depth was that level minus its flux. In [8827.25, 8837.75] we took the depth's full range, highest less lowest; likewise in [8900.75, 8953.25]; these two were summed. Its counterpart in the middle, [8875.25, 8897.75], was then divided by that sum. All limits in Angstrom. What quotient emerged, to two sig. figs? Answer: 0.36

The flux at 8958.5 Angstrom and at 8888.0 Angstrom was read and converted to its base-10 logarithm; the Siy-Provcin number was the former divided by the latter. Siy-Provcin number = 0.918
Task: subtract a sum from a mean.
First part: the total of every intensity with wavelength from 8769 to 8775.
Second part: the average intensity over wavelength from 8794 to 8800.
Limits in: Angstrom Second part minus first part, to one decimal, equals -15.6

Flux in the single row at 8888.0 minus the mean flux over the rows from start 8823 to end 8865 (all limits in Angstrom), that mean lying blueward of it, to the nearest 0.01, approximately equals -0.15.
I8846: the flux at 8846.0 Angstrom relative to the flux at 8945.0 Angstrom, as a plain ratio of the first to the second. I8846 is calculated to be 0.93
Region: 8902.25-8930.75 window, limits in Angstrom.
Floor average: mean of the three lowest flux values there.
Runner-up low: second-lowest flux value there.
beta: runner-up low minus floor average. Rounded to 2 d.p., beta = 0.10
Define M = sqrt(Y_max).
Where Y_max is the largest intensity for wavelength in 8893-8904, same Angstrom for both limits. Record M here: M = 2.38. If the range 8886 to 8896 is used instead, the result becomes 2.34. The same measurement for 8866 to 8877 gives 2.43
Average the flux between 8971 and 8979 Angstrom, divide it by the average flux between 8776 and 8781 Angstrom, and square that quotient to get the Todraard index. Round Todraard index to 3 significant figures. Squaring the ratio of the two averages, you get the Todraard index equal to 1.07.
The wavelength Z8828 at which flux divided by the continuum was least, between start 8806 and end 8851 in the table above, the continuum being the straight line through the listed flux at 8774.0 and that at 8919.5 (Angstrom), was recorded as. 8838.5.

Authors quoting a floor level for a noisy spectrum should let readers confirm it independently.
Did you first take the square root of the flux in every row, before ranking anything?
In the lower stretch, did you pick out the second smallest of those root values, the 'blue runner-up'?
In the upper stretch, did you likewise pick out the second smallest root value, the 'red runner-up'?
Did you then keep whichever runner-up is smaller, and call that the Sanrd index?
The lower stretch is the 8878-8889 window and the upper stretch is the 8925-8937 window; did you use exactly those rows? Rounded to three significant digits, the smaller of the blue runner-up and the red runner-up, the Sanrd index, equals 2.12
